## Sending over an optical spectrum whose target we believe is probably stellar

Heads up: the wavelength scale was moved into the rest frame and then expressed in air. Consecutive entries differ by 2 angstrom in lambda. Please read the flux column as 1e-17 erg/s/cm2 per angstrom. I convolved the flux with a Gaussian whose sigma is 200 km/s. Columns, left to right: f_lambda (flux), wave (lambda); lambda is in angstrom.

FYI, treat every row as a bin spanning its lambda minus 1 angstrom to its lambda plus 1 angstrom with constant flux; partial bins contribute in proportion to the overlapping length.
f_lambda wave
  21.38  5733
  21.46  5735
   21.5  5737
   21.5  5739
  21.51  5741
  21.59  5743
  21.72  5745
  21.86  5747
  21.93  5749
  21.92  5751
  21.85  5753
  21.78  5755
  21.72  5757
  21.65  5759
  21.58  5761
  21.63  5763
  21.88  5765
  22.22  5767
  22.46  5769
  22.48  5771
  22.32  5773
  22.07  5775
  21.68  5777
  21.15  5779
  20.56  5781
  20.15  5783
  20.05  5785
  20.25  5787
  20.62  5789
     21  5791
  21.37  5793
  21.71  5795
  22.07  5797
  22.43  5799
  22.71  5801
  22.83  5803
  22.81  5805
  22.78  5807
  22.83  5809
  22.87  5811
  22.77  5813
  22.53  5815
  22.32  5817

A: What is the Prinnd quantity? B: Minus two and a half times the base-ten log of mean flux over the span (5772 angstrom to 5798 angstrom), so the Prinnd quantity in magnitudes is -3.313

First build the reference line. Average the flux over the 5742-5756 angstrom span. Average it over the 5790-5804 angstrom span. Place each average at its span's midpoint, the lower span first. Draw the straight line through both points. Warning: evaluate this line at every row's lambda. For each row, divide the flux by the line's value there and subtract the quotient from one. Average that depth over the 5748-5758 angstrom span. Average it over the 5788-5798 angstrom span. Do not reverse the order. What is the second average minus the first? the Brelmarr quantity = 0.03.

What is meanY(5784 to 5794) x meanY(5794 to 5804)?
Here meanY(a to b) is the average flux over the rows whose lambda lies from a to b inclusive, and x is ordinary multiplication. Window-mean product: 462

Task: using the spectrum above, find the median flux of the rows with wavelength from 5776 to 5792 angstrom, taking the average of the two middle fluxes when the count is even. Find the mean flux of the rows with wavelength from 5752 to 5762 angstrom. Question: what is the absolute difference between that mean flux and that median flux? 1.1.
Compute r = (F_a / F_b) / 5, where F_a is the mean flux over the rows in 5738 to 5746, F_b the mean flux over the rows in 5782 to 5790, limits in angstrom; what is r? 0.213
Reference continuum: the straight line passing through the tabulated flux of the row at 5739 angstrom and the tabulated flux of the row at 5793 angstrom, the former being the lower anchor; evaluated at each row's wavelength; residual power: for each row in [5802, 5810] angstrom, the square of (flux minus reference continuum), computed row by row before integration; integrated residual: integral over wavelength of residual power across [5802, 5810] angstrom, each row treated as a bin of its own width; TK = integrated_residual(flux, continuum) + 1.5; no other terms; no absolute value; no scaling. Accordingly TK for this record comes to 18.9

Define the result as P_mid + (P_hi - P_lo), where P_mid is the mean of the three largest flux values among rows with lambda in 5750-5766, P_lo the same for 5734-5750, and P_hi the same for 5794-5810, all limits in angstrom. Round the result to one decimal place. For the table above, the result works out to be 22.9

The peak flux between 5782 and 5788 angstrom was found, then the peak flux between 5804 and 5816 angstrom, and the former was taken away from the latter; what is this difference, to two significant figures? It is 2.6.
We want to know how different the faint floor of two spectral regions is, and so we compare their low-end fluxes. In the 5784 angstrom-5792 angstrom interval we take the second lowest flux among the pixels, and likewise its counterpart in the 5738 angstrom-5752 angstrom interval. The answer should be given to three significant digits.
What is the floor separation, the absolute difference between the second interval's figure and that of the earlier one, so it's 1.26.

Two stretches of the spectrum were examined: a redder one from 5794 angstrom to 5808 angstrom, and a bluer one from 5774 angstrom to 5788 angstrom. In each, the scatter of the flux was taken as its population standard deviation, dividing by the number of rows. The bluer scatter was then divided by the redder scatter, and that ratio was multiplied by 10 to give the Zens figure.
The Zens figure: 18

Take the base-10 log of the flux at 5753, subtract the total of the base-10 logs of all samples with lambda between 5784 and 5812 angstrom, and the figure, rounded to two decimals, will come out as -17.41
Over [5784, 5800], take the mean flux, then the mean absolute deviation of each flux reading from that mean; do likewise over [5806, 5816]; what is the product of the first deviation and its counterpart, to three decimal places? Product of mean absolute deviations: 0.064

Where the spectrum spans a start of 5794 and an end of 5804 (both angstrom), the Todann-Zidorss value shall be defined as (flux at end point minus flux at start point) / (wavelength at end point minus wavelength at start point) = 0.14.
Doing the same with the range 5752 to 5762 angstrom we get -0.03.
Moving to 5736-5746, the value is 0.03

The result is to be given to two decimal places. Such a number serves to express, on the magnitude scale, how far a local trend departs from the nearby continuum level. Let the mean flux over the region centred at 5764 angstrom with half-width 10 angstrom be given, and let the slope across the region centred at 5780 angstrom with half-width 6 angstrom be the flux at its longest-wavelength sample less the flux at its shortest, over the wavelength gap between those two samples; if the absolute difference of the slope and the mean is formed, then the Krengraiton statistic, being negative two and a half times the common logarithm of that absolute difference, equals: -3.36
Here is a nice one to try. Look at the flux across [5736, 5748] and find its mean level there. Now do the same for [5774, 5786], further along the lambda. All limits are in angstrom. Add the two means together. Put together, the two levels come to 42.6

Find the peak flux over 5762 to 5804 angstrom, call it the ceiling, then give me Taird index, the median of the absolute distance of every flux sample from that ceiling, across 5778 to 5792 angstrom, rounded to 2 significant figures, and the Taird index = 2.3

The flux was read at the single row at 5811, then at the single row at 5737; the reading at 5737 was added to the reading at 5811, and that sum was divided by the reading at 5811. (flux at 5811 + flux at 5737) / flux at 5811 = 1.94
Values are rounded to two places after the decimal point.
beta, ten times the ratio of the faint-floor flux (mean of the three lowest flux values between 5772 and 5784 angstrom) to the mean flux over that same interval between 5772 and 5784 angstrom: 9.67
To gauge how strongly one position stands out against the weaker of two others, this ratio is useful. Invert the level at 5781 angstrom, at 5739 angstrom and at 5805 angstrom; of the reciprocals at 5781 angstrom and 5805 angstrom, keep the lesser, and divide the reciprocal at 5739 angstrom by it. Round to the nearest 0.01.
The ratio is 1.06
